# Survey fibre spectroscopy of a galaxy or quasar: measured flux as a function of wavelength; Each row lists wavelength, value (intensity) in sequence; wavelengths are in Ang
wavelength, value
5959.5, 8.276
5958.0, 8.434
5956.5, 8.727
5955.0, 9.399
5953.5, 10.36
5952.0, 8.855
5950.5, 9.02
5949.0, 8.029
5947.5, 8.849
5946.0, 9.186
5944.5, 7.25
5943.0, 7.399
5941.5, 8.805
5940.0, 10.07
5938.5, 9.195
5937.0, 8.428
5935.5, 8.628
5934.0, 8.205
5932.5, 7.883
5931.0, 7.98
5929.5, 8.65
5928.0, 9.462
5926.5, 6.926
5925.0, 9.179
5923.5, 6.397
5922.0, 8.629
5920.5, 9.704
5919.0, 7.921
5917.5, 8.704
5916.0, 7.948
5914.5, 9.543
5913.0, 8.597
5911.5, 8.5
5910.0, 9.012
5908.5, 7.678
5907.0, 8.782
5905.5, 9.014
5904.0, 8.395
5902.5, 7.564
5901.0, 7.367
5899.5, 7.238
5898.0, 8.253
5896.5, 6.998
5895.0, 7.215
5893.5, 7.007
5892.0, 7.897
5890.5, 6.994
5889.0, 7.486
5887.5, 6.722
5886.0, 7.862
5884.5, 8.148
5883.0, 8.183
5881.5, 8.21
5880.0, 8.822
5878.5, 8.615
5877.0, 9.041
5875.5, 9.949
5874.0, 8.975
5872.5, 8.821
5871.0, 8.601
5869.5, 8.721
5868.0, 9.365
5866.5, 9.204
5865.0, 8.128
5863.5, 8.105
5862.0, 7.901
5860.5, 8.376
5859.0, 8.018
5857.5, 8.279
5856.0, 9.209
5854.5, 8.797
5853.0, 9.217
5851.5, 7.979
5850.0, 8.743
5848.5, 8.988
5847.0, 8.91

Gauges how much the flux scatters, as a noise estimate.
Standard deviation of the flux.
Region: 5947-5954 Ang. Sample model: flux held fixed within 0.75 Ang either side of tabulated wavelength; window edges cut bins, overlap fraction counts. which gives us 0.8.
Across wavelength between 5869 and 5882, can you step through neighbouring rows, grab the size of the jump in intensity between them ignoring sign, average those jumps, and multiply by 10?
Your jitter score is 4.5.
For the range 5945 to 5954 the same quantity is 7.6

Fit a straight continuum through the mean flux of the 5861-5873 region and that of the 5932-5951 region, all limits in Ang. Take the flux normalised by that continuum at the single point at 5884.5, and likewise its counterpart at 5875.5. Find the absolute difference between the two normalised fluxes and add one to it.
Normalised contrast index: 1.21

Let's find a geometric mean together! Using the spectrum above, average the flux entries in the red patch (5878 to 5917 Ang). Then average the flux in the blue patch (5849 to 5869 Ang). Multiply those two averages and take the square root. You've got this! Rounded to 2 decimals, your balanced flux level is 8.28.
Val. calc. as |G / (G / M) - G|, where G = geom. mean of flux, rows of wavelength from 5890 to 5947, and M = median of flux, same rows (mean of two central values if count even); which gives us 0.146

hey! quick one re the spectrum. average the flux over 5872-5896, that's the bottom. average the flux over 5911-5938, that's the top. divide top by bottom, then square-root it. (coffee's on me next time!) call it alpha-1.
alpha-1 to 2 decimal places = 1.02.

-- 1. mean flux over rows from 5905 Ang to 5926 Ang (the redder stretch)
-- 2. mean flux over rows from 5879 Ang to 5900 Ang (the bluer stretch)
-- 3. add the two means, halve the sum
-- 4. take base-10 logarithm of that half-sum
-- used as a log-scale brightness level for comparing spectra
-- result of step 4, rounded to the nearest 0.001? 0.908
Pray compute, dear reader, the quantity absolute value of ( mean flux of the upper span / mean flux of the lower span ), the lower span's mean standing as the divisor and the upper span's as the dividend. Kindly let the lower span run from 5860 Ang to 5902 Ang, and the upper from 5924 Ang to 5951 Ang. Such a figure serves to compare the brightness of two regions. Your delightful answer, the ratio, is 1.04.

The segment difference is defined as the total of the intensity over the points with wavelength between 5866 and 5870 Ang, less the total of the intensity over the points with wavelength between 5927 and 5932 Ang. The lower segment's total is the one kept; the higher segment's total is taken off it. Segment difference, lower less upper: 1.2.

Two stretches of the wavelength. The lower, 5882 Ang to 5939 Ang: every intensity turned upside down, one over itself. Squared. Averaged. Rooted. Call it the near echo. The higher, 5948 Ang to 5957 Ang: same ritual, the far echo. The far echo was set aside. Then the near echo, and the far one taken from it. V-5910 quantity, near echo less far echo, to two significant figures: 0.014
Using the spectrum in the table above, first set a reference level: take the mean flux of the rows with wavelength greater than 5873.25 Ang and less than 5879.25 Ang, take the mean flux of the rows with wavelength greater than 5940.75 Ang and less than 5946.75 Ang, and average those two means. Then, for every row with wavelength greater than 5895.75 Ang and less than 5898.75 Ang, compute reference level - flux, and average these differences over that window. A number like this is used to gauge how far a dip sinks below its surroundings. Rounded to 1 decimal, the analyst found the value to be 1.0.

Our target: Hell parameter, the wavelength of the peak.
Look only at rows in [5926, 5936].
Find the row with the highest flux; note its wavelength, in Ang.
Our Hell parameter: 5928.0 Ang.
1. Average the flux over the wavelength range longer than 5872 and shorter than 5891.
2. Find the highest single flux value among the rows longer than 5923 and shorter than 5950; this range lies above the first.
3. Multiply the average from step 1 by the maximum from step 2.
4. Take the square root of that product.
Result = 9.14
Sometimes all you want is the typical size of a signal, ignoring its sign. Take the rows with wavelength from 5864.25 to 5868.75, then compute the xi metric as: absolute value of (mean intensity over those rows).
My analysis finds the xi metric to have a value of 8.90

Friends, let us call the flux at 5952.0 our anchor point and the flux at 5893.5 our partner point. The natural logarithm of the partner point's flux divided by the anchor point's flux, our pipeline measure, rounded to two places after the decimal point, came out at -0.23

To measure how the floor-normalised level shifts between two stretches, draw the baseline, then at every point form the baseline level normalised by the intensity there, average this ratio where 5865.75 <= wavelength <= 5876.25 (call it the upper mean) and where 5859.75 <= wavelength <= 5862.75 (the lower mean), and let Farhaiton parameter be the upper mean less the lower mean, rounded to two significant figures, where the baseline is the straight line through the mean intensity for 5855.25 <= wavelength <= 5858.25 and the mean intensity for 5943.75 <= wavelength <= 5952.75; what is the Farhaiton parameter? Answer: -0.11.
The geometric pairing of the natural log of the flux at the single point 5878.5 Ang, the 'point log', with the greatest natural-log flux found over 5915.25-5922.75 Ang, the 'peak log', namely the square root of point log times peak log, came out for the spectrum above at 2.21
